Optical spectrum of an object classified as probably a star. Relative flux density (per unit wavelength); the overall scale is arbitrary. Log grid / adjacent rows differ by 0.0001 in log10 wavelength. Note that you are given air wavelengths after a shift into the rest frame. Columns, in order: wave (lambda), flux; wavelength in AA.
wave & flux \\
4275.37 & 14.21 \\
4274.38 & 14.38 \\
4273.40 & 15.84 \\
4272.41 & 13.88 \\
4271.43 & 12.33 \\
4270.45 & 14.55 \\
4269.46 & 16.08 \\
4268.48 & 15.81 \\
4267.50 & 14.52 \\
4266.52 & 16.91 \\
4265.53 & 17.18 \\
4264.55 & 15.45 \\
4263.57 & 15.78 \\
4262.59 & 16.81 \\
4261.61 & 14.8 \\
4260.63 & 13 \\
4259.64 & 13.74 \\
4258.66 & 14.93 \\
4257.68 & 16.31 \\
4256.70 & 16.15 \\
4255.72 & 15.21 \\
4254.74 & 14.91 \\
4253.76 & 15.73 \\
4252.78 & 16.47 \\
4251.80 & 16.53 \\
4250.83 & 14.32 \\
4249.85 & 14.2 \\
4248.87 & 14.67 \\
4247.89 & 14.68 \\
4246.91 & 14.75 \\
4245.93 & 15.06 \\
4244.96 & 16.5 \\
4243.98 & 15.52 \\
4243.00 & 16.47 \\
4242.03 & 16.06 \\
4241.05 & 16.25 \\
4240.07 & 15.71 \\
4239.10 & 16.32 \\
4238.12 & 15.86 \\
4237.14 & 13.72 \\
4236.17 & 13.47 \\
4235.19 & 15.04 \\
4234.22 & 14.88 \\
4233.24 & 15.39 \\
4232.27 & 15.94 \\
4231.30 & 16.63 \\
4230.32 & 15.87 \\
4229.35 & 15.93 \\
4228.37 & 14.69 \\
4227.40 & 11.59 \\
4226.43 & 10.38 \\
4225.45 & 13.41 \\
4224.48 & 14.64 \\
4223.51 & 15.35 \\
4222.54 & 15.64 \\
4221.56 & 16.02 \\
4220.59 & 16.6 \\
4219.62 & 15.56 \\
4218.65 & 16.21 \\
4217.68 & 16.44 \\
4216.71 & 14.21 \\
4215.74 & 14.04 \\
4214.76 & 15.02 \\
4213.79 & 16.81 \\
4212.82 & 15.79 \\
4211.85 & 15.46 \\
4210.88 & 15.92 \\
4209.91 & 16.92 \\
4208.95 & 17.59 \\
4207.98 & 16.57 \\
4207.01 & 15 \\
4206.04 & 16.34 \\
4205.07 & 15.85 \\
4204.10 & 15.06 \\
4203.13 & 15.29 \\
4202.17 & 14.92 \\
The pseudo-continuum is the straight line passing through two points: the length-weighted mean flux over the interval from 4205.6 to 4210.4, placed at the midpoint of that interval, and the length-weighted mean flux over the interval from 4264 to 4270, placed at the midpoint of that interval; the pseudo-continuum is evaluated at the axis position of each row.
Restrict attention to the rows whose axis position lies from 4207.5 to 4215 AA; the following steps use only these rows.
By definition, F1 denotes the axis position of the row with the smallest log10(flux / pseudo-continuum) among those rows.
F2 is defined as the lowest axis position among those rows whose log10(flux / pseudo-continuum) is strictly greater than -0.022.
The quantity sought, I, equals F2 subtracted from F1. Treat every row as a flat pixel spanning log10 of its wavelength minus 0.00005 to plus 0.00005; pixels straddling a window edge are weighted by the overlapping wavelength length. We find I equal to 6.8 AA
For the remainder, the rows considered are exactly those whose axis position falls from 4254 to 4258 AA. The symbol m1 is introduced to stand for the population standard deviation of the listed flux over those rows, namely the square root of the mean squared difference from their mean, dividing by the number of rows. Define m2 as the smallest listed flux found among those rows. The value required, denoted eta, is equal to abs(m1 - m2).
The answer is 14.3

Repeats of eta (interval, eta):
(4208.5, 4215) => 14.2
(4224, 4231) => 8.4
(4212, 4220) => 13.1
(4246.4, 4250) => 14.0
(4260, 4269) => 11.7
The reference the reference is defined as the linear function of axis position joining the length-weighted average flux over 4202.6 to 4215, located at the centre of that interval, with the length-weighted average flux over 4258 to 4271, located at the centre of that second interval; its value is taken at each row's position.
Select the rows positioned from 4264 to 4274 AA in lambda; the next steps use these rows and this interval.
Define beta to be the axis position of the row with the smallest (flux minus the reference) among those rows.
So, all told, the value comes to 4271.43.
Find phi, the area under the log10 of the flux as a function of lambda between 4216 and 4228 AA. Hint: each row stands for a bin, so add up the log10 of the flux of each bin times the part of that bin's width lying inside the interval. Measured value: 14.0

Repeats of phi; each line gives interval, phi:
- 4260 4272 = 14.2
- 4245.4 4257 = 13.7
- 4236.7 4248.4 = 13.9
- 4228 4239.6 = 13.7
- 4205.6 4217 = 13.7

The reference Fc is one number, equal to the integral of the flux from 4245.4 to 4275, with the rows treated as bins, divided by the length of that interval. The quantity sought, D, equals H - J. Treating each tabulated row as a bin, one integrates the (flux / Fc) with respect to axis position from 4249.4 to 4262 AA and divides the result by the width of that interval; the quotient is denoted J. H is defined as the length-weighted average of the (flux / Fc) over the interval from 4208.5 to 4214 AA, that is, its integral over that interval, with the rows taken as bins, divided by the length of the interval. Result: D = 0.09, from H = 1.08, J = 1.00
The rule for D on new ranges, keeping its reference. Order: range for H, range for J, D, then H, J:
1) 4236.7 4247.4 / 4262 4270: -0.03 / 1.03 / 1.06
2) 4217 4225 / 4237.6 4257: 0.01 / 1.04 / 1.03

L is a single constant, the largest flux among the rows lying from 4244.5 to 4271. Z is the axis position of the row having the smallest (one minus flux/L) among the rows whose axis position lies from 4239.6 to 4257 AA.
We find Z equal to 4251.80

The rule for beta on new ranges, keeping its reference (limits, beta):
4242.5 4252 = 4249.85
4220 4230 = 4226.43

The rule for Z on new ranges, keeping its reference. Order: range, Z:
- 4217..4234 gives 4231.30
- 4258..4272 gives 4265.53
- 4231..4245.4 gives 4231.30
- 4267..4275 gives 4269.46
